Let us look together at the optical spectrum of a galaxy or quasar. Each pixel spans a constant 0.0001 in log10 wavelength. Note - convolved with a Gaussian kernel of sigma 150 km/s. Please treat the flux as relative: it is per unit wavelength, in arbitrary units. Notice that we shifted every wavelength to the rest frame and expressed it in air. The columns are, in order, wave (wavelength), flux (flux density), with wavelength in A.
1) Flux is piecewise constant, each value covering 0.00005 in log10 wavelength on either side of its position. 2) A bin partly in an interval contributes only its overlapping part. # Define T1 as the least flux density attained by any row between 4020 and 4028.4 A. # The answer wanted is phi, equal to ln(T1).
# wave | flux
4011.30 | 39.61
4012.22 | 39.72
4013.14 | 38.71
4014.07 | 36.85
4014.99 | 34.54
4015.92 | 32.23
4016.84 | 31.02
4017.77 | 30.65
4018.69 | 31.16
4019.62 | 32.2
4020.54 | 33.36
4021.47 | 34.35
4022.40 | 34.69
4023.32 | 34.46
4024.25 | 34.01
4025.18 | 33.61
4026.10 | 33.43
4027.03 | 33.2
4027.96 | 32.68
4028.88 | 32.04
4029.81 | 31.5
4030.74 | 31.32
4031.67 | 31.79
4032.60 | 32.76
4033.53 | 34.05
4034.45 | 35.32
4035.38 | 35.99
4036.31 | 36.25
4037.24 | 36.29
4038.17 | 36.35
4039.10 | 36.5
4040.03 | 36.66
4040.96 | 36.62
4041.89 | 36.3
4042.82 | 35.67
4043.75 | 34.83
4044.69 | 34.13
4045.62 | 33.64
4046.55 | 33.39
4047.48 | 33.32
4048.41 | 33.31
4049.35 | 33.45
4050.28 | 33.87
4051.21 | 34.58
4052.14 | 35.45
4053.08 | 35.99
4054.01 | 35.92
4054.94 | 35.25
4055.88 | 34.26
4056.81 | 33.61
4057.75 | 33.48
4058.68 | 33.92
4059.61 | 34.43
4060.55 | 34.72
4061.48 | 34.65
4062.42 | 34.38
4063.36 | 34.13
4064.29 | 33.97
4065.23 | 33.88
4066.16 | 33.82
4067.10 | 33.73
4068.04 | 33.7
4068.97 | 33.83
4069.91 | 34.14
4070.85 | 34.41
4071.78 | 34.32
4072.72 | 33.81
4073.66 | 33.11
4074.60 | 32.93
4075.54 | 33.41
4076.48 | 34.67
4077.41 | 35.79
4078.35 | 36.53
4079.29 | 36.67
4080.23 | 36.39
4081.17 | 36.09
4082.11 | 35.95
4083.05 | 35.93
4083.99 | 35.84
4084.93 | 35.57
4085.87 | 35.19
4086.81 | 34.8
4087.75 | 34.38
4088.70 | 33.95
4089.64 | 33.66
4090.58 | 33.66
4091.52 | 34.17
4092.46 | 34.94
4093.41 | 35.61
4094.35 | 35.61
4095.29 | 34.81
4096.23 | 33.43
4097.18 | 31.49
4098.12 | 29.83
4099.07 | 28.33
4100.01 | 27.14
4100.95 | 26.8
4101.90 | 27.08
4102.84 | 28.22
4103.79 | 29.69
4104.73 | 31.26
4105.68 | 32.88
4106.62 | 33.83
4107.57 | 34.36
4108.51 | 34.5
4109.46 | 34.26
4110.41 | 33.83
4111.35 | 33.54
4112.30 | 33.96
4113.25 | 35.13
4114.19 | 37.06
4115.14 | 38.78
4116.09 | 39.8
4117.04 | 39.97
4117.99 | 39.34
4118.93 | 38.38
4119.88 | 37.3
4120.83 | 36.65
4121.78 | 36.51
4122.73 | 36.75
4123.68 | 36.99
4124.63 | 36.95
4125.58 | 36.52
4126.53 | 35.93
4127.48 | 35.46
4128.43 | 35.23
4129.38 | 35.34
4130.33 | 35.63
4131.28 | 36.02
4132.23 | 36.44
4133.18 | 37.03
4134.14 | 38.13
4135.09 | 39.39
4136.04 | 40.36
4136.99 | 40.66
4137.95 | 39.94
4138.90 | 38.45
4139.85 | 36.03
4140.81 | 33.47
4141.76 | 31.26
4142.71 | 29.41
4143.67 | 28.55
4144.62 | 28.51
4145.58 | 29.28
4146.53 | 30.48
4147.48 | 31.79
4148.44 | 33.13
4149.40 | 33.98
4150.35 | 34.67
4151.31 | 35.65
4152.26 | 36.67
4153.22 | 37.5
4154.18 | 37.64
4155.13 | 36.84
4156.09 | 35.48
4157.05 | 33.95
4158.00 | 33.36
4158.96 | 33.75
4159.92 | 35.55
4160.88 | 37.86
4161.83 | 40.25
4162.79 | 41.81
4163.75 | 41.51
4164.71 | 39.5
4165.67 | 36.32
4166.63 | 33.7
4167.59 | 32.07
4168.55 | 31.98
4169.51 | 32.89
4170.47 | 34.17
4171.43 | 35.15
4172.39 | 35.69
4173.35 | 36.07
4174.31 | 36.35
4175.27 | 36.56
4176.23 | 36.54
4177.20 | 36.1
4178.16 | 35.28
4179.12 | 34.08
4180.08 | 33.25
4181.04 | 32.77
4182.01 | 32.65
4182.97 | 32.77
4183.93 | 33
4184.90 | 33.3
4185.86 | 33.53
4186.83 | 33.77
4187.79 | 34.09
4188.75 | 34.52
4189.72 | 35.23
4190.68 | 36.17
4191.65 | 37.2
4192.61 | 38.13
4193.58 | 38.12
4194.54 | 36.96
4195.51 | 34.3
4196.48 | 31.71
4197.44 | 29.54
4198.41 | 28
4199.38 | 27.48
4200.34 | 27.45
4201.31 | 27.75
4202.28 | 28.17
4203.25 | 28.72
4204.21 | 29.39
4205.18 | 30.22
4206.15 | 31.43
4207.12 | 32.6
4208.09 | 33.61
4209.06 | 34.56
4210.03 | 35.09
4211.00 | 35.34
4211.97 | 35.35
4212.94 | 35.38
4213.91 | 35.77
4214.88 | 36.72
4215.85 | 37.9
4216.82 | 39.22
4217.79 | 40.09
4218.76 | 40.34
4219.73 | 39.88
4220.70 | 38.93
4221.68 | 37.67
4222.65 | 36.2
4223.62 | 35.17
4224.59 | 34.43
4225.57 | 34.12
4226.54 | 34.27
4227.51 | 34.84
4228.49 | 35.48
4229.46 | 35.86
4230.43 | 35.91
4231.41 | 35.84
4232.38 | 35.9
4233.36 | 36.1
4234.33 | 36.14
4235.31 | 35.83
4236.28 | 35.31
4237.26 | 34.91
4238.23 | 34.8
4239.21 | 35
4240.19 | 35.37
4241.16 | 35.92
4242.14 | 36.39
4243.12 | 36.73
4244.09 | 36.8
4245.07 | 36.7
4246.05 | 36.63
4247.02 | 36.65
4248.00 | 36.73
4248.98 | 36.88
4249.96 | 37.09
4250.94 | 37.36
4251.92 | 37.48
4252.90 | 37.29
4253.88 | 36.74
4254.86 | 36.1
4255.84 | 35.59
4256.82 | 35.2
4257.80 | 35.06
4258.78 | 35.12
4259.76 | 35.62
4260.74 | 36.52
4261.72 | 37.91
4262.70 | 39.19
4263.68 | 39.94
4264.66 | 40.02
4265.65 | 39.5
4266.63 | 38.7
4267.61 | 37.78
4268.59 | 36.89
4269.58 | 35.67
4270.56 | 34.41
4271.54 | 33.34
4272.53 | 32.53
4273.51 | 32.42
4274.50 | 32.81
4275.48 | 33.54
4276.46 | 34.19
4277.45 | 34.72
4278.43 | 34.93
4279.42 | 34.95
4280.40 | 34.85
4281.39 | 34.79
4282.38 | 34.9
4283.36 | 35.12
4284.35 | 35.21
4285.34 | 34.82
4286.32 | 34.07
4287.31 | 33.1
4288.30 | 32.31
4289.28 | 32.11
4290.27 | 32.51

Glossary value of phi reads 3.49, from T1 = 32.68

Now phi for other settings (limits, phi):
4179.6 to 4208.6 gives 3.31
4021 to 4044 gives 3.44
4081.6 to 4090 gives 3.52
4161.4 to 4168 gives 3.47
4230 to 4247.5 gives 3.55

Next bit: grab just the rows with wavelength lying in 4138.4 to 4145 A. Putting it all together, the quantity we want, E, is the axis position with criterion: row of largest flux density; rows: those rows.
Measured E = 4138.90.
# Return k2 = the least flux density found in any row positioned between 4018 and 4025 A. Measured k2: 31.16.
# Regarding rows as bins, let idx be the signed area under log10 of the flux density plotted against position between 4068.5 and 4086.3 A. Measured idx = 27.5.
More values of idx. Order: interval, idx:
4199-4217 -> 27.2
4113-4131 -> 28.2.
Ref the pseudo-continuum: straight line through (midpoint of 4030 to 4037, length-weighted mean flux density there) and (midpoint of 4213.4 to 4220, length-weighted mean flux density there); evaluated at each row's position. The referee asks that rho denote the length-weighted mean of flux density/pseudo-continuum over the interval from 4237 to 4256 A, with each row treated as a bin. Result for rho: 0.93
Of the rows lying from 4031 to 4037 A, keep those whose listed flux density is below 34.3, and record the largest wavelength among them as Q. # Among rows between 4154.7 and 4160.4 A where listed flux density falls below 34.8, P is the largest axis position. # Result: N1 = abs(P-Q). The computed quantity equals 125.4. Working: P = 4158.96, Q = 4033.53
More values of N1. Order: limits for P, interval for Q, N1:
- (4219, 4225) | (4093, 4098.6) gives 126.5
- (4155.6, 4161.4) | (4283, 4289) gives 129.3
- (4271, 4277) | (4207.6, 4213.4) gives 68.4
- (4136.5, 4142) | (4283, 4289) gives 146.5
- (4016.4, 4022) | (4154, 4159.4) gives 137.5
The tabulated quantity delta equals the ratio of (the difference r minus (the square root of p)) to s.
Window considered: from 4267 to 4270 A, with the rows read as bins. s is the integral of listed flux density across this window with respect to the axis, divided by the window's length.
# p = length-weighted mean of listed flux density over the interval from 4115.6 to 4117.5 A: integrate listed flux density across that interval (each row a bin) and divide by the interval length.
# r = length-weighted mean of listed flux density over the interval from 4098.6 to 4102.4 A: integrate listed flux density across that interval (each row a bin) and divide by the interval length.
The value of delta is 0.572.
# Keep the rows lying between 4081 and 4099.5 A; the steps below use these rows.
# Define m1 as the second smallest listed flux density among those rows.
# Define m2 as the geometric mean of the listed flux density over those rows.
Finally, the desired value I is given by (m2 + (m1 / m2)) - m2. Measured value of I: 0.87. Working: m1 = 29.83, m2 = 34.1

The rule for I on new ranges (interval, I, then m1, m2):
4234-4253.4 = 0.96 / 34.91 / 36.3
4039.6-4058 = 0.96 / 33.32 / 34.7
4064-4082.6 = 0.96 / 33.11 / 34.5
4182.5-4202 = 0.83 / 27.48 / 33.0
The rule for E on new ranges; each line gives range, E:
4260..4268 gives 4264.66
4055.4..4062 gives 4060.55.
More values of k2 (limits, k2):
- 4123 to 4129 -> 35.23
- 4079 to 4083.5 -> 35.93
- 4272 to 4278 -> 32.42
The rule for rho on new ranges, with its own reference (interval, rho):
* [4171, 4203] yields 0.89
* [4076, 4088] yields 1.02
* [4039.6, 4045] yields 1.05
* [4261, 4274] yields 0.92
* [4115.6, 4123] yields 1.06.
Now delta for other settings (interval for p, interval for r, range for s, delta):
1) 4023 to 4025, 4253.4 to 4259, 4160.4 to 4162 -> 0.765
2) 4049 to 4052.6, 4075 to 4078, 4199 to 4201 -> 1.047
